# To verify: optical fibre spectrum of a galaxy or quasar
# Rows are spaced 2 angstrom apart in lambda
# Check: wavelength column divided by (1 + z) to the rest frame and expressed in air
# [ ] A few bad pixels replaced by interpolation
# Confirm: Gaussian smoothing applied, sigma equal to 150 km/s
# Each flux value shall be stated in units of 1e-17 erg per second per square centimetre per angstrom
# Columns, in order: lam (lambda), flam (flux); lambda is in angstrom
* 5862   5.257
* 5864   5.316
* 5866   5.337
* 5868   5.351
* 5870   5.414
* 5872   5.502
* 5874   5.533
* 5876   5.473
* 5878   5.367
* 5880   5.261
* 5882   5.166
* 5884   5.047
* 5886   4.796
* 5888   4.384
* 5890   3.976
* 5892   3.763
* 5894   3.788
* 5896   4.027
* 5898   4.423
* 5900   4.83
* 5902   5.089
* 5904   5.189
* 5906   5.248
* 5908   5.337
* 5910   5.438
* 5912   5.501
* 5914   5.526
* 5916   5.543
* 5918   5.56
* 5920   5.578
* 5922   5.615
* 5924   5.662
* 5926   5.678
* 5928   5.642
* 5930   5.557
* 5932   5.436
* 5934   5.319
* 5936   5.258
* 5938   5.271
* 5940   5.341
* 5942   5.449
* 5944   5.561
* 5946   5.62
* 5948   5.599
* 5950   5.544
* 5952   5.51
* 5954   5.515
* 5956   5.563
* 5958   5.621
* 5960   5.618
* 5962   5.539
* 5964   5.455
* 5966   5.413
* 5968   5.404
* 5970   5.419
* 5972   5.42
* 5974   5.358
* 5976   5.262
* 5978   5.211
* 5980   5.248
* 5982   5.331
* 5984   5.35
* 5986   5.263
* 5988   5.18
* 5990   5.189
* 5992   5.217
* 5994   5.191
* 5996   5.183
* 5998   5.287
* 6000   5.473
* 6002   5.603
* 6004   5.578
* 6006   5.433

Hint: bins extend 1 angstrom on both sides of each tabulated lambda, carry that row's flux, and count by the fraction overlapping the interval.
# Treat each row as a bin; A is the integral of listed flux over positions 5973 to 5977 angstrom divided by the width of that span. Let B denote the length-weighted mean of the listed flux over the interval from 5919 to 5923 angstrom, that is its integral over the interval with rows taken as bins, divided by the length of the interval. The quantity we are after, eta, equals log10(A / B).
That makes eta -0.02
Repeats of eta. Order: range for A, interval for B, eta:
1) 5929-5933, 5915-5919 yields 0.00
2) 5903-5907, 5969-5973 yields -0.02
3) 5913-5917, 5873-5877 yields 0.00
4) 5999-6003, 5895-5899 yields 0.12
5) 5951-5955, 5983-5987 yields 0.02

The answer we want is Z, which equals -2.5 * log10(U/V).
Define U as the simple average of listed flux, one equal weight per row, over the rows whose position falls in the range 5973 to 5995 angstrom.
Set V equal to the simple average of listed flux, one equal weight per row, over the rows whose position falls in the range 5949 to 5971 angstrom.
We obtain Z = 0.051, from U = 5.3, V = 5.51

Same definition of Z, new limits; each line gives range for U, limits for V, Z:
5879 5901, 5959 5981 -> 0.198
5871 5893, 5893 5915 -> 0.003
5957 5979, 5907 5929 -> 0.024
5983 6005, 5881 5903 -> -0.186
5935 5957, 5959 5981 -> -0.016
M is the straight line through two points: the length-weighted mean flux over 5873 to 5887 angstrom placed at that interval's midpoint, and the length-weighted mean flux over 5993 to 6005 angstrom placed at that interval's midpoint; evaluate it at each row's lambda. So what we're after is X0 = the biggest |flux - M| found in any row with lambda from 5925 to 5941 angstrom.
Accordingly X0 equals 0.4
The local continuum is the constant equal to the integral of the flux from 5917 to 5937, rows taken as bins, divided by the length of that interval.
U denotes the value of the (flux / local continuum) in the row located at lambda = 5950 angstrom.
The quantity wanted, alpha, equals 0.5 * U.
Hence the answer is 0.501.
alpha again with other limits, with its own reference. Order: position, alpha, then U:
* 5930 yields 0.502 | 1.00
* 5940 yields 0.483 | 0.97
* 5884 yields 0.456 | 0.91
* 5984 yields 0.484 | 0.97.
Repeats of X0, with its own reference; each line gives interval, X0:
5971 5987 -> 0.1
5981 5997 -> 0.2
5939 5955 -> 0.3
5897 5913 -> 0.8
